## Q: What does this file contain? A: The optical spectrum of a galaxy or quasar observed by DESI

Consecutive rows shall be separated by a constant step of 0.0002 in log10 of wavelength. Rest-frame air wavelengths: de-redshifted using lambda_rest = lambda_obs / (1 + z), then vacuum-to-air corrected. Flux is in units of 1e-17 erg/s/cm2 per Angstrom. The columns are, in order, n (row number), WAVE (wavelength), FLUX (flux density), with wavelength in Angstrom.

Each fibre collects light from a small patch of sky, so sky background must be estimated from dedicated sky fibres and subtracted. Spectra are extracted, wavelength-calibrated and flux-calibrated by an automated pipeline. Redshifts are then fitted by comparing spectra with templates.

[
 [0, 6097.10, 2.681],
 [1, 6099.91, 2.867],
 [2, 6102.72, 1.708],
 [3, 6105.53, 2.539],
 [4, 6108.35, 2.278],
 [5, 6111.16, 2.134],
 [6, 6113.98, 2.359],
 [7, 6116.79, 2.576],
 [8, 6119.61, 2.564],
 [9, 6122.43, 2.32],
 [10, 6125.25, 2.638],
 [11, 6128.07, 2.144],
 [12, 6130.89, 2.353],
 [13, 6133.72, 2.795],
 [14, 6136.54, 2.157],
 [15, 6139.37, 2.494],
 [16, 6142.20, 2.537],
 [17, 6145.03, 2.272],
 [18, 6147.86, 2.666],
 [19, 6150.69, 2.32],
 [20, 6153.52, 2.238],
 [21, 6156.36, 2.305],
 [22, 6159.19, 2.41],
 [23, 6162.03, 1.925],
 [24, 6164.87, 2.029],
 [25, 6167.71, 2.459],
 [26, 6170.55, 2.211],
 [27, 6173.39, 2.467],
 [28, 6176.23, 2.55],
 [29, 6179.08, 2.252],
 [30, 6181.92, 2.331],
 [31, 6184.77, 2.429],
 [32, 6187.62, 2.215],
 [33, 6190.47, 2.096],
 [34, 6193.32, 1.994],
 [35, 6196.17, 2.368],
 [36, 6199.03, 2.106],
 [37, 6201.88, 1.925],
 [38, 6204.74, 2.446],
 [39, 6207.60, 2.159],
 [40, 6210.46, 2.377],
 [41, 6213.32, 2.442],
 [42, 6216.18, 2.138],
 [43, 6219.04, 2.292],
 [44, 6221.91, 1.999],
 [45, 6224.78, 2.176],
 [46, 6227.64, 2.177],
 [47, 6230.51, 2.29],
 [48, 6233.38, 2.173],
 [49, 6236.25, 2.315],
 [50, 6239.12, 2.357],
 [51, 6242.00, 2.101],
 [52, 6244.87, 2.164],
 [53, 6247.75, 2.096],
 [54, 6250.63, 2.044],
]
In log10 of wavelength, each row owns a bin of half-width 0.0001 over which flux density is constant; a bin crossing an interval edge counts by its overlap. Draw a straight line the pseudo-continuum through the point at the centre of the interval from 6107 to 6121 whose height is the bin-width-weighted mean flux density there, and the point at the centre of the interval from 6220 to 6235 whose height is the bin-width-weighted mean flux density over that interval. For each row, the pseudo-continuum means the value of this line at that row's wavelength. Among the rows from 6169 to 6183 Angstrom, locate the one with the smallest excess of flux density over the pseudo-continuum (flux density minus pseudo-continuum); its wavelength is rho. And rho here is 6170.55 Angstrom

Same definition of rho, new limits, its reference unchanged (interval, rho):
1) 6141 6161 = 6153.52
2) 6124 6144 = 6128.07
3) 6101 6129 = 6102.72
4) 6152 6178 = 6162.03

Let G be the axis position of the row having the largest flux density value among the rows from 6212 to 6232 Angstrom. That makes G 6213.32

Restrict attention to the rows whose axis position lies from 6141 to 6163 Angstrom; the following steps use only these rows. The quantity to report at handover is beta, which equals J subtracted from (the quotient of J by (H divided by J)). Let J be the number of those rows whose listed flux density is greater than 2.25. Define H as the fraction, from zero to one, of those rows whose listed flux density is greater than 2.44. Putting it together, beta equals 138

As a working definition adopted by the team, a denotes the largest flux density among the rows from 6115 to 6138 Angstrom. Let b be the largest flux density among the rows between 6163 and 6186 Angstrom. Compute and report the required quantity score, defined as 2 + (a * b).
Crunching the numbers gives 9.1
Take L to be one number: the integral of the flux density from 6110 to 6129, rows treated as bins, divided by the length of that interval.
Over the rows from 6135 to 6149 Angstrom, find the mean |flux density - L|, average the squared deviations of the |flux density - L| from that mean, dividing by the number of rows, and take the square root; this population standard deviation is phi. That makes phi 0.068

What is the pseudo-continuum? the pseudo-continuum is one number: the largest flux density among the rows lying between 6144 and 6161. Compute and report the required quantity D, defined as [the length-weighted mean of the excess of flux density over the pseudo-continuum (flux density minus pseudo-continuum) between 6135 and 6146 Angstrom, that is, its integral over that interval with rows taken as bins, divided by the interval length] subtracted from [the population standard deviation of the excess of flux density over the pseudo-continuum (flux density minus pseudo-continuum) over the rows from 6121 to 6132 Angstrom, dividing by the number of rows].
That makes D 0.47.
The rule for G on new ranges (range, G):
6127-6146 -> 6133.72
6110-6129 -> 6125.25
